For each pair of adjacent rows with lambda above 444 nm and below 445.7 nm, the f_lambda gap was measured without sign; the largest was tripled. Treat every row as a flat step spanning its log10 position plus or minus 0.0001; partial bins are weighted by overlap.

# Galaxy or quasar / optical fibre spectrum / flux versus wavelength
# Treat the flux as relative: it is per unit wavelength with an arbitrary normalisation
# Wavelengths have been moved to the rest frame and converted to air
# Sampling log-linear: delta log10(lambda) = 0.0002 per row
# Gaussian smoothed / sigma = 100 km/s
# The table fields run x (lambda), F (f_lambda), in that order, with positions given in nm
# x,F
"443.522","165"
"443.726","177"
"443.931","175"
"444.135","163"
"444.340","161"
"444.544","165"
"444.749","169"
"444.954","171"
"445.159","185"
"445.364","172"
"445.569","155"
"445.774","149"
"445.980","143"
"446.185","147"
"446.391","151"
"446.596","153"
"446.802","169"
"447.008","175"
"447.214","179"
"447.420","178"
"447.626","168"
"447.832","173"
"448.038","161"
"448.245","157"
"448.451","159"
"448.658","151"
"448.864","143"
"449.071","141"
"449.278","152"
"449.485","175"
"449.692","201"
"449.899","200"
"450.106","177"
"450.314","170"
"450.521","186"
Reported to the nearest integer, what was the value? 51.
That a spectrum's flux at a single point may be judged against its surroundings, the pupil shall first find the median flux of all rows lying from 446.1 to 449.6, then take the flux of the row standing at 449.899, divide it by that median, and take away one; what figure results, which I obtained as 0.26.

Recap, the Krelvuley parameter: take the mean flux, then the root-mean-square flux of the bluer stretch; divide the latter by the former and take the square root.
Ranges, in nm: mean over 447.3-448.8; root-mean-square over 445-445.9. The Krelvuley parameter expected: 1.01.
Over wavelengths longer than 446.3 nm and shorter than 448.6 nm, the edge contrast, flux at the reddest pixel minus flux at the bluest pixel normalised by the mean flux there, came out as 0.05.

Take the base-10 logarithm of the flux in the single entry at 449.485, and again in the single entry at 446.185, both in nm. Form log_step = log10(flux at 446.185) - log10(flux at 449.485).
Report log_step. -0.076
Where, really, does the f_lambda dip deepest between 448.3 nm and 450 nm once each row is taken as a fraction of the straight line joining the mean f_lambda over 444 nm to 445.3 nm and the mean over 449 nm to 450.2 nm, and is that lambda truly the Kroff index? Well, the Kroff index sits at 449.071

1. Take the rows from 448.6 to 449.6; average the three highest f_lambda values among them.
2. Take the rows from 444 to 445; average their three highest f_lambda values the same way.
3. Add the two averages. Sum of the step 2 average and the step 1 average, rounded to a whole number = 328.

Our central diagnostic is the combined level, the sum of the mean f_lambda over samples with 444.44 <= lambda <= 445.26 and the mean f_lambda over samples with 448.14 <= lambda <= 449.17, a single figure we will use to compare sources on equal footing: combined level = 323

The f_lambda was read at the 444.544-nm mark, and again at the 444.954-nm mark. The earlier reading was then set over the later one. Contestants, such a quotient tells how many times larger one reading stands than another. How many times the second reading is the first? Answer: 0.96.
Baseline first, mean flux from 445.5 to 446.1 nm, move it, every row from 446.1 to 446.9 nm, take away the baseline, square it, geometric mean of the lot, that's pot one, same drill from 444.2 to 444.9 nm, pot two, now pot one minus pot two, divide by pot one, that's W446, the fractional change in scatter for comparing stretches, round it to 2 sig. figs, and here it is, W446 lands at -13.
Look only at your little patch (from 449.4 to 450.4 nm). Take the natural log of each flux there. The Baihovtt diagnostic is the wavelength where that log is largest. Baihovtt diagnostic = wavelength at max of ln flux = 449.692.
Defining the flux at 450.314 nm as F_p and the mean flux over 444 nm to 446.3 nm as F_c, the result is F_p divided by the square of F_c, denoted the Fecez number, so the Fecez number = 0.0065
